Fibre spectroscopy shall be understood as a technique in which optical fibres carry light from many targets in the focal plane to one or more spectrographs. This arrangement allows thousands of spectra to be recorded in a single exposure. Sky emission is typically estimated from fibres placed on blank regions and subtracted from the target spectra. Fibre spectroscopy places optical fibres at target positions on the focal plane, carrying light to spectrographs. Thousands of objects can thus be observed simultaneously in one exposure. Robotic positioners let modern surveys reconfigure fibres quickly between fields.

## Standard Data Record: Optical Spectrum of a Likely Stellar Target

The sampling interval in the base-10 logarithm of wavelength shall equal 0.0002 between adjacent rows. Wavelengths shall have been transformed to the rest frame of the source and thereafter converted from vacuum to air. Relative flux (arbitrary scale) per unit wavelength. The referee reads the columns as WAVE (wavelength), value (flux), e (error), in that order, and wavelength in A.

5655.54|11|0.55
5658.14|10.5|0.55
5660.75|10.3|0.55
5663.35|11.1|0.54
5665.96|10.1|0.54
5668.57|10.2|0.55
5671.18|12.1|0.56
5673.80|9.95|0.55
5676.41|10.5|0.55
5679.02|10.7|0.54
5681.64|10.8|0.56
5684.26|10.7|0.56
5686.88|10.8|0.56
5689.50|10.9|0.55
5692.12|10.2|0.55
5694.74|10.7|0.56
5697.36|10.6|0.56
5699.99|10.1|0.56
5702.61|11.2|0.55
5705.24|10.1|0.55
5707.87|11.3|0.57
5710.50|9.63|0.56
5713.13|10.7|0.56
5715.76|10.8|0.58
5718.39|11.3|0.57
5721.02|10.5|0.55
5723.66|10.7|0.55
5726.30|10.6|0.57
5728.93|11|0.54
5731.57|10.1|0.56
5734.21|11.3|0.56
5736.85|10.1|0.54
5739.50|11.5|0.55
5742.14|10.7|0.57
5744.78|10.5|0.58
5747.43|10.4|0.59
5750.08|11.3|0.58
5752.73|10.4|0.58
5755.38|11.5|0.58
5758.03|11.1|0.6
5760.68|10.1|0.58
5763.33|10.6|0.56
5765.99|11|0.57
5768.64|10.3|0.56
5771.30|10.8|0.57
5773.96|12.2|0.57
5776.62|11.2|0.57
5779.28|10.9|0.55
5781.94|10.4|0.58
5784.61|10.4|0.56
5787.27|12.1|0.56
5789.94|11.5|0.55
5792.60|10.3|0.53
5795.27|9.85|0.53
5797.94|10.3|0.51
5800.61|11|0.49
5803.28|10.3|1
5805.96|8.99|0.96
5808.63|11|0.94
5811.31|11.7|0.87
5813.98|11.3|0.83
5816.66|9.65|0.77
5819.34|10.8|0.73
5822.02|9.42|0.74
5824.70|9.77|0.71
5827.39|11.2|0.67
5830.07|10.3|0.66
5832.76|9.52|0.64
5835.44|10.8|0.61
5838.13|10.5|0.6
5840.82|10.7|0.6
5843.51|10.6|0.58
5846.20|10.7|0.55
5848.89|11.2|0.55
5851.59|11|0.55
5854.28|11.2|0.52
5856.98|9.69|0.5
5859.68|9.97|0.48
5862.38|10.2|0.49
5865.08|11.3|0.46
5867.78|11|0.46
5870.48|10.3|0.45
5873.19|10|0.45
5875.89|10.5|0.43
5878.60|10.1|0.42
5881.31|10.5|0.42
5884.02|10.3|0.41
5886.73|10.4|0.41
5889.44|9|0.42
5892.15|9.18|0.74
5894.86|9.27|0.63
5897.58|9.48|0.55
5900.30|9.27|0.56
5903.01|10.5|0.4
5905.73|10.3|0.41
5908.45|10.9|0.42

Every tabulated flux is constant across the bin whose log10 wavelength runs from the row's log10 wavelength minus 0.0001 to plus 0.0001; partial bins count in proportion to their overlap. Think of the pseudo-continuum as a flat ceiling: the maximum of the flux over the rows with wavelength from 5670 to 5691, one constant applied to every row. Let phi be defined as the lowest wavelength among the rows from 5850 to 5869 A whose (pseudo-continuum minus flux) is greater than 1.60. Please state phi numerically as 5856.98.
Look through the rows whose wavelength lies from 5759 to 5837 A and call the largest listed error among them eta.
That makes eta 1.00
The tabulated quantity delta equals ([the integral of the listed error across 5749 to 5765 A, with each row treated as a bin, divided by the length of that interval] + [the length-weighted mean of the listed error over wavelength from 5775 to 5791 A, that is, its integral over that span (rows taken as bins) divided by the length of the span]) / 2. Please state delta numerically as 0.571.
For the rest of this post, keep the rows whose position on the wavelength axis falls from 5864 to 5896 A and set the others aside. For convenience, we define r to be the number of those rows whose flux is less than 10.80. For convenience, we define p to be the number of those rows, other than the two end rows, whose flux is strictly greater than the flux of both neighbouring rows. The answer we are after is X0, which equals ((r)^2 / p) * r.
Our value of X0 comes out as 333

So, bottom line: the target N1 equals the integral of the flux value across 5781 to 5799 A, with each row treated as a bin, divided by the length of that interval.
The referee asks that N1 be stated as 10.70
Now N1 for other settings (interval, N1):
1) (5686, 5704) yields 10.64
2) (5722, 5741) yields 10.75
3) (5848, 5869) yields 10.68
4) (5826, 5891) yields 10.45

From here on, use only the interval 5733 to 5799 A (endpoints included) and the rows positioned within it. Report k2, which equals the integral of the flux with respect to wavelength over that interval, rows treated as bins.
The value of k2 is 715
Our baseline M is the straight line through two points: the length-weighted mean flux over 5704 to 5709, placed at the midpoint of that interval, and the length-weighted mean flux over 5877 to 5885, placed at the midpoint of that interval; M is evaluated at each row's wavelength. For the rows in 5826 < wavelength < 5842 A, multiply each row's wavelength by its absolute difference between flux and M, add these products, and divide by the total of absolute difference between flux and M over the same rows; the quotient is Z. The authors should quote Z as 5832.6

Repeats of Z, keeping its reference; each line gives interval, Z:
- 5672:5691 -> 5677.6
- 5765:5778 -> 5772.8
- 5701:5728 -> 5710.5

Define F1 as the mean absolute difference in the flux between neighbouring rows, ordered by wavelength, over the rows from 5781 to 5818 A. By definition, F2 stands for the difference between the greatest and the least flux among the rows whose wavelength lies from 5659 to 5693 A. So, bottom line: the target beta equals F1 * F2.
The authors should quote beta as 1.96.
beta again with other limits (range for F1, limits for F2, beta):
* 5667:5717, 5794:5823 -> 1.99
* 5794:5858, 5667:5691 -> 1.71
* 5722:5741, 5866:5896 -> 1.73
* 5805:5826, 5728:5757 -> 1.53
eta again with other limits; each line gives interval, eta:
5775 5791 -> 0.58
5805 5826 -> 0.96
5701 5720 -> 0.58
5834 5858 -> 0.61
